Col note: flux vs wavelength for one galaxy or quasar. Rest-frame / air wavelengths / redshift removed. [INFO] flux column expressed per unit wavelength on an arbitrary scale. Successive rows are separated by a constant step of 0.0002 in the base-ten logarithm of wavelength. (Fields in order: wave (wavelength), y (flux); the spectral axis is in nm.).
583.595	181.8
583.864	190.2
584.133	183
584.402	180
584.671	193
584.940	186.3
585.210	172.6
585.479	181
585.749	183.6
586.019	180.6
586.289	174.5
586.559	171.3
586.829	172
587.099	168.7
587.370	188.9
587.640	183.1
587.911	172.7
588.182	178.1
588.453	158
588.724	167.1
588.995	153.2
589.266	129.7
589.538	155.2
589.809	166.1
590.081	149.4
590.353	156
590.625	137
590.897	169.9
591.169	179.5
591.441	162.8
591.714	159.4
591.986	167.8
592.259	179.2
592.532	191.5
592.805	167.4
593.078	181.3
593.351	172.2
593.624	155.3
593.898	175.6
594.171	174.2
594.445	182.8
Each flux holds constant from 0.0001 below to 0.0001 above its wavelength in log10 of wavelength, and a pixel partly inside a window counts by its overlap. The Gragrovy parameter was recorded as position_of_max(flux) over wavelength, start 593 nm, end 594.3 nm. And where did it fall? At 593.078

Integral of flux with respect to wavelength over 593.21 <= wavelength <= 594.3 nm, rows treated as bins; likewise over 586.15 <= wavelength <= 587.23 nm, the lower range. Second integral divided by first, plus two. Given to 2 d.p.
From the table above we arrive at 3.00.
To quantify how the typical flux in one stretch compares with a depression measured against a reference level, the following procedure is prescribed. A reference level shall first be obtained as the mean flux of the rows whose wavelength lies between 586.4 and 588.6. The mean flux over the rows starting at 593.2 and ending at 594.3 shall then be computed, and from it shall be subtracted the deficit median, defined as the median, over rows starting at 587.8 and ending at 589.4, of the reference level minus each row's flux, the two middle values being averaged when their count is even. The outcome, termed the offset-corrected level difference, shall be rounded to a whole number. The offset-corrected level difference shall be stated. 158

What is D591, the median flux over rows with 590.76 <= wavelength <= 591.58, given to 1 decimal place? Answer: 169.9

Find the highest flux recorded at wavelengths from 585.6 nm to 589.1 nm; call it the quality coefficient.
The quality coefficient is 188.9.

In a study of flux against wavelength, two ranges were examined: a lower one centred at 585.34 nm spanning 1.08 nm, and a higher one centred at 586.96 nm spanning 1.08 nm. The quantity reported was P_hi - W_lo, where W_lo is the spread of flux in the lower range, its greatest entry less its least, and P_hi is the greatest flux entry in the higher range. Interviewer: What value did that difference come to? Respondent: 175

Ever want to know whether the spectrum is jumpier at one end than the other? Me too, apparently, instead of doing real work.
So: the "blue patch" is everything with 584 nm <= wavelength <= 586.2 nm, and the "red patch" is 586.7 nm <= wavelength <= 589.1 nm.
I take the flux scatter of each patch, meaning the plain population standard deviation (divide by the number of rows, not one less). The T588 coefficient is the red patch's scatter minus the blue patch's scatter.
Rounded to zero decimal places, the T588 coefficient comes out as 5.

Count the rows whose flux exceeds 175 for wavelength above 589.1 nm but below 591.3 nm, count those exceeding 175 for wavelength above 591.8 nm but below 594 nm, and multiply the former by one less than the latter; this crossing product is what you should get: 3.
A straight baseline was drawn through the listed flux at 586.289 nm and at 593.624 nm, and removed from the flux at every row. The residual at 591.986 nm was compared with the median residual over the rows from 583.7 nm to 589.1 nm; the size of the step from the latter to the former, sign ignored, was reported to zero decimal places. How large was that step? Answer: 6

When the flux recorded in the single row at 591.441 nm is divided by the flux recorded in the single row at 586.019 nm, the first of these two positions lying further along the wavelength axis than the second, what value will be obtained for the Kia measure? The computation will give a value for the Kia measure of 0.90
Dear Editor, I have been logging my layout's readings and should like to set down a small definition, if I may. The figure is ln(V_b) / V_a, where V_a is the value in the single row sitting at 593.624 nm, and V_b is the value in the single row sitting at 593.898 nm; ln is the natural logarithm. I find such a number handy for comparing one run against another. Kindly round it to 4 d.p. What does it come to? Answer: 0.0333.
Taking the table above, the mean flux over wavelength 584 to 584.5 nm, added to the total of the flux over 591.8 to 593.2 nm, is 1069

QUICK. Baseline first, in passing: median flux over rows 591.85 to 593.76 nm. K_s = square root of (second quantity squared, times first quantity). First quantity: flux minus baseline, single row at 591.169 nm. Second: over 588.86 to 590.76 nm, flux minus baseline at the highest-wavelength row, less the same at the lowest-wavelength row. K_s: 44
